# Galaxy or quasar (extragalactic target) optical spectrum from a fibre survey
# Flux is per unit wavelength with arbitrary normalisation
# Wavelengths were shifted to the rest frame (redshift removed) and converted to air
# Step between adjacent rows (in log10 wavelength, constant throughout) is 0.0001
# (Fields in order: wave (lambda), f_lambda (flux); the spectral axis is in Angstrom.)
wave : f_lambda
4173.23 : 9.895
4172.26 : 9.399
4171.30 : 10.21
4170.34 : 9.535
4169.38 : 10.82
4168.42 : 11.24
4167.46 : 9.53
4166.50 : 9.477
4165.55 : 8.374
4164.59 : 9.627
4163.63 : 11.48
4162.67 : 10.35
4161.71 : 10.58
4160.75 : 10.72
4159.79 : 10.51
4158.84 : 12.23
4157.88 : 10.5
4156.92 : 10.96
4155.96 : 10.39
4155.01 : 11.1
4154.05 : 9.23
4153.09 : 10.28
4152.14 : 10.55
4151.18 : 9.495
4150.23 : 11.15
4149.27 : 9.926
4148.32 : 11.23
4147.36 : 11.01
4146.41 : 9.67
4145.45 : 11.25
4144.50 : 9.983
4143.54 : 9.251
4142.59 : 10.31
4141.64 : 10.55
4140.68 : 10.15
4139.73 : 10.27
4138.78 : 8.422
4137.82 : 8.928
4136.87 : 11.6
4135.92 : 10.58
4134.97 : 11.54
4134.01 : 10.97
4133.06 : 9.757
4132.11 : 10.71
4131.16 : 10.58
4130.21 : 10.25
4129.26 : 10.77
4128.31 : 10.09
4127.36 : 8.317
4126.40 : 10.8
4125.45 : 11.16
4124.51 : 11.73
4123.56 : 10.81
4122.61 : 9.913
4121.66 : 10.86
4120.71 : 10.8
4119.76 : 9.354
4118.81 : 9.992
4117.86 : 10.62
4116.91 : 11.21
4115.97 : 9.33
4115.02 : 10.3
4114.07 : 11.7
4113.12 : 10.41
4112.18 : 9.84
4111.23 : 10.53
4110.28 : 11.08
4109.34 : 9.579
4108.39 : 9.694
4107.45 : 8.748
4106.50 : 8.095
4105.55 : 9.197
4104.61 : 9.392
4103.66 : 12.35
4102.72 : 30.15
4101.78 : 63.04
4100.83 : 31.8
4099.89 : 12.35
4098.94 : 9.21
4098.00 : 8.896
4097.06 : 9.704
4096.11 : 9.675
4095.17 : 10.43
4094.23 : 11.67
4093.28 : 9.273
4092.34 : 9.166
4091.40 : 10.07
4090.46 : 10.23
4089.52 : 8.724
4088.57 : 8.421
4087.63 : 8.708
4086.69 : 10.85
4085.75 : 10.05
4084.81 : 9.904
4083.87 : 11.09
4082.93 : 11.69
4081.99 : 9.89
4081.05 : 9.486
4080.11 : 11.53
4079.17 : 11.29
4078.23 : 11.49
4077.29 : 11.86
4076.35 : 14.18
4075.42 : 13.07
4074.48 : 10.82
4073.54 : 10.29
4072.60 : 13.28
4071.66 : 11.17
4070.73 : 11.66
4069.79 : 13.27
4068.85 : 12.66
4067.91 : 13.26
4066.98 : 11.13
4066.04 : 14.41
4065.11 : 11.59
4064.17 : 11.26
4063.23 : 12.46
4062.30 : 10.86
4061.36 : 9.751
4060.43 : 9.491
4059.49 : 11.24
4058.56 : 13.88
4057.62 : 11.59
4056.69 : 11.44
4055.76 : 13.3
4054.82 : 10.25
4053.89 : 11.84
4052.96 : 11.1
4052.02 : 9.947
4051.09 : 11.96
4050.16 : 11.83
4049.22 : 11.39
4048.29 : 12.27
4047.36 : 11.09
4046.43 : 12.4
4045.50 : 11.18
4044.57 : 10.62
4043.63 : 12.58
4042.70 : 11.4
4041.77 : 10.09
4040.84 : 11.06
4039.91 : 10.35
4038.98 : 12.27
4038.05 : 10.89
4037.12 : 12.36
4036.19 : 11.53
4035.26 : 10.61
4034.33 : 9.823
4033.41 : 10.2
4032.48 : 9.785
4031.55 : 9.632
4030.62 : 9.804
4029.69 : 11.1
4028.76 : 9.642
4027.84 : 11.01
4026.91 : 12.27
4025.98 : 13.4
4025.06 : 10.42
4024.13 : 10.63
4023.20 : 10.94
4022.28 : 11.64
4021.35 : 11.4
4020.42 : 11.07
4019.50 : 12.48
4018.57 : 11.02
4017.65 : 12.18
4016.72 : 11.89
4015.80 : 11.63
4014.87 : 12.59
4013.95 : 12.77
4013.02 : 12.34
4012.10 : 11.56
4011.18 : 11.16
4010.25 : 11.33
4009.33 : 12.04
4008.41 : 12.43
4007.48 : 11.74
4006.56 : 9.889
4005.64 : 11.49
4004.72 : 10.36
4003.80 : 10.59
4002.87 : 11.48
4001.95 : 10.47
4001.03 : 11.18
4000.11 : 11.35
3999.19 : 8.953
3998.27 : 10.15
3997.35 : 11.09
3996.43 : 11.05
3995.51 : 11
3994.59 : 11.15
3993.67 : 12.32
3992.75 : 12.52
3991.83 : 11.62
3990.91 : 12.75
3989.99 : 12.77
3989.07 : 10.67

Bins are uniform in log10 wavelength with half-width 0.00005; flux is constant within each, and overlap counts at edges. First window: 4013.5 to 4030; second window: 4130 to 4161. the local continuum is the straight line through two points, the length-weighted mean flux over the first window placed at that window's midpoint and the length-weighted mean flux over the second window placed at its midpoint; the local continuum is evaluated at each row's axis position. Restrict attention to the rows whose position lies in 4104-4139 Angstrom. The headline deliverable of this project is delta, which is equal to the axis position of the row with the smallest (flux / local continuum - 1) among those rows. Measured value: 4106.50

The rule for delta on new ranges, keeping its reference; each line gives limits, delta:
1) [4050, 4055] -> 4052.02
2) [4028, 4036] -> 4028.76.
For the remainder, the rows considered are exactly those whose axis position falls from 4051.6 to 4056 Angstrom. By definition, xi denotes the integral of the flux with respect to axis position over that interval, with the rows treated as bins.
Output 49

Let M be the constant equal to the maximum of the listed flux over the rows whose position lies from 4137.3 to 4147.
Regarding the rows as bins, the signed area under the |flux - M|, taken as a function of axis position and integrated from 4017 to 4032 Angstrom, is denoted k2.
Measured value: 12.2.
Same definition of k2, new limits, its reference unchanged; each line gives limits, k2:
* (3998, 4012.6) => 9.7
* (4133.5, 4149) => 15.2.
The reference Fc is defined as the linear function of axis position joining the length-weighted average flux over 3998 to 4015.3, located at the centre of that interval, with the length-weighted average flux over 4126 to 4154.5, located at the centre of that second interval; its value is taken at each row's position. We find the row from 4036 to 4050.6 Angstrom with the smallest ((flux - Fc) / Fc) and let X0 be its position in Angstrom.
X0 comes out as 4041.77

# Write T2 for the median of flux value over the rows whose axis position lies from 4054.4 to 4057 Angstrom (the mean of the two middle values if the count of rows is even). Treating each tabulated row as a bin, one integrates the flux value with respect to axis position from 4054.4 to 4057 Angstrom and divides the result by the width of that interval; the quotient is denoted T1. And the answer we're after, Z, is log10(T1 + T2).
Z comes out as 1.36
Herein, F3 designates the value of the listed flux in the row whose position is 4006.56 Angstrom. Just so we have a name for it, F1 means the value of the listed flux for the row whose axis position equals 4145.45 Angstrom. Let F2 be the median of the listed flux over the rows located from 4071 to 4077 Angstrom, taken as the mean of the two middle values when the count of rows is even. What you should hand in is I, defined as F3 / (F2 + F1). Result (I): 0.42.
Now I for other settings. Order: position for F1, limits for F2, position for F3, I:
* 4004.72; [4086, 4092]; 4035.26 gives 0.54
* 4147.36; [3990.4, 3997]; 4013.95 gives 0.56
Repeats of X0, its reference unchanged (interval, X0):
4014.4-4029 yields 4028.76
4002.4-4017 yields 4006.56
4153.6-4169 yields 4165.55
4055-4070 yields 4060.43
